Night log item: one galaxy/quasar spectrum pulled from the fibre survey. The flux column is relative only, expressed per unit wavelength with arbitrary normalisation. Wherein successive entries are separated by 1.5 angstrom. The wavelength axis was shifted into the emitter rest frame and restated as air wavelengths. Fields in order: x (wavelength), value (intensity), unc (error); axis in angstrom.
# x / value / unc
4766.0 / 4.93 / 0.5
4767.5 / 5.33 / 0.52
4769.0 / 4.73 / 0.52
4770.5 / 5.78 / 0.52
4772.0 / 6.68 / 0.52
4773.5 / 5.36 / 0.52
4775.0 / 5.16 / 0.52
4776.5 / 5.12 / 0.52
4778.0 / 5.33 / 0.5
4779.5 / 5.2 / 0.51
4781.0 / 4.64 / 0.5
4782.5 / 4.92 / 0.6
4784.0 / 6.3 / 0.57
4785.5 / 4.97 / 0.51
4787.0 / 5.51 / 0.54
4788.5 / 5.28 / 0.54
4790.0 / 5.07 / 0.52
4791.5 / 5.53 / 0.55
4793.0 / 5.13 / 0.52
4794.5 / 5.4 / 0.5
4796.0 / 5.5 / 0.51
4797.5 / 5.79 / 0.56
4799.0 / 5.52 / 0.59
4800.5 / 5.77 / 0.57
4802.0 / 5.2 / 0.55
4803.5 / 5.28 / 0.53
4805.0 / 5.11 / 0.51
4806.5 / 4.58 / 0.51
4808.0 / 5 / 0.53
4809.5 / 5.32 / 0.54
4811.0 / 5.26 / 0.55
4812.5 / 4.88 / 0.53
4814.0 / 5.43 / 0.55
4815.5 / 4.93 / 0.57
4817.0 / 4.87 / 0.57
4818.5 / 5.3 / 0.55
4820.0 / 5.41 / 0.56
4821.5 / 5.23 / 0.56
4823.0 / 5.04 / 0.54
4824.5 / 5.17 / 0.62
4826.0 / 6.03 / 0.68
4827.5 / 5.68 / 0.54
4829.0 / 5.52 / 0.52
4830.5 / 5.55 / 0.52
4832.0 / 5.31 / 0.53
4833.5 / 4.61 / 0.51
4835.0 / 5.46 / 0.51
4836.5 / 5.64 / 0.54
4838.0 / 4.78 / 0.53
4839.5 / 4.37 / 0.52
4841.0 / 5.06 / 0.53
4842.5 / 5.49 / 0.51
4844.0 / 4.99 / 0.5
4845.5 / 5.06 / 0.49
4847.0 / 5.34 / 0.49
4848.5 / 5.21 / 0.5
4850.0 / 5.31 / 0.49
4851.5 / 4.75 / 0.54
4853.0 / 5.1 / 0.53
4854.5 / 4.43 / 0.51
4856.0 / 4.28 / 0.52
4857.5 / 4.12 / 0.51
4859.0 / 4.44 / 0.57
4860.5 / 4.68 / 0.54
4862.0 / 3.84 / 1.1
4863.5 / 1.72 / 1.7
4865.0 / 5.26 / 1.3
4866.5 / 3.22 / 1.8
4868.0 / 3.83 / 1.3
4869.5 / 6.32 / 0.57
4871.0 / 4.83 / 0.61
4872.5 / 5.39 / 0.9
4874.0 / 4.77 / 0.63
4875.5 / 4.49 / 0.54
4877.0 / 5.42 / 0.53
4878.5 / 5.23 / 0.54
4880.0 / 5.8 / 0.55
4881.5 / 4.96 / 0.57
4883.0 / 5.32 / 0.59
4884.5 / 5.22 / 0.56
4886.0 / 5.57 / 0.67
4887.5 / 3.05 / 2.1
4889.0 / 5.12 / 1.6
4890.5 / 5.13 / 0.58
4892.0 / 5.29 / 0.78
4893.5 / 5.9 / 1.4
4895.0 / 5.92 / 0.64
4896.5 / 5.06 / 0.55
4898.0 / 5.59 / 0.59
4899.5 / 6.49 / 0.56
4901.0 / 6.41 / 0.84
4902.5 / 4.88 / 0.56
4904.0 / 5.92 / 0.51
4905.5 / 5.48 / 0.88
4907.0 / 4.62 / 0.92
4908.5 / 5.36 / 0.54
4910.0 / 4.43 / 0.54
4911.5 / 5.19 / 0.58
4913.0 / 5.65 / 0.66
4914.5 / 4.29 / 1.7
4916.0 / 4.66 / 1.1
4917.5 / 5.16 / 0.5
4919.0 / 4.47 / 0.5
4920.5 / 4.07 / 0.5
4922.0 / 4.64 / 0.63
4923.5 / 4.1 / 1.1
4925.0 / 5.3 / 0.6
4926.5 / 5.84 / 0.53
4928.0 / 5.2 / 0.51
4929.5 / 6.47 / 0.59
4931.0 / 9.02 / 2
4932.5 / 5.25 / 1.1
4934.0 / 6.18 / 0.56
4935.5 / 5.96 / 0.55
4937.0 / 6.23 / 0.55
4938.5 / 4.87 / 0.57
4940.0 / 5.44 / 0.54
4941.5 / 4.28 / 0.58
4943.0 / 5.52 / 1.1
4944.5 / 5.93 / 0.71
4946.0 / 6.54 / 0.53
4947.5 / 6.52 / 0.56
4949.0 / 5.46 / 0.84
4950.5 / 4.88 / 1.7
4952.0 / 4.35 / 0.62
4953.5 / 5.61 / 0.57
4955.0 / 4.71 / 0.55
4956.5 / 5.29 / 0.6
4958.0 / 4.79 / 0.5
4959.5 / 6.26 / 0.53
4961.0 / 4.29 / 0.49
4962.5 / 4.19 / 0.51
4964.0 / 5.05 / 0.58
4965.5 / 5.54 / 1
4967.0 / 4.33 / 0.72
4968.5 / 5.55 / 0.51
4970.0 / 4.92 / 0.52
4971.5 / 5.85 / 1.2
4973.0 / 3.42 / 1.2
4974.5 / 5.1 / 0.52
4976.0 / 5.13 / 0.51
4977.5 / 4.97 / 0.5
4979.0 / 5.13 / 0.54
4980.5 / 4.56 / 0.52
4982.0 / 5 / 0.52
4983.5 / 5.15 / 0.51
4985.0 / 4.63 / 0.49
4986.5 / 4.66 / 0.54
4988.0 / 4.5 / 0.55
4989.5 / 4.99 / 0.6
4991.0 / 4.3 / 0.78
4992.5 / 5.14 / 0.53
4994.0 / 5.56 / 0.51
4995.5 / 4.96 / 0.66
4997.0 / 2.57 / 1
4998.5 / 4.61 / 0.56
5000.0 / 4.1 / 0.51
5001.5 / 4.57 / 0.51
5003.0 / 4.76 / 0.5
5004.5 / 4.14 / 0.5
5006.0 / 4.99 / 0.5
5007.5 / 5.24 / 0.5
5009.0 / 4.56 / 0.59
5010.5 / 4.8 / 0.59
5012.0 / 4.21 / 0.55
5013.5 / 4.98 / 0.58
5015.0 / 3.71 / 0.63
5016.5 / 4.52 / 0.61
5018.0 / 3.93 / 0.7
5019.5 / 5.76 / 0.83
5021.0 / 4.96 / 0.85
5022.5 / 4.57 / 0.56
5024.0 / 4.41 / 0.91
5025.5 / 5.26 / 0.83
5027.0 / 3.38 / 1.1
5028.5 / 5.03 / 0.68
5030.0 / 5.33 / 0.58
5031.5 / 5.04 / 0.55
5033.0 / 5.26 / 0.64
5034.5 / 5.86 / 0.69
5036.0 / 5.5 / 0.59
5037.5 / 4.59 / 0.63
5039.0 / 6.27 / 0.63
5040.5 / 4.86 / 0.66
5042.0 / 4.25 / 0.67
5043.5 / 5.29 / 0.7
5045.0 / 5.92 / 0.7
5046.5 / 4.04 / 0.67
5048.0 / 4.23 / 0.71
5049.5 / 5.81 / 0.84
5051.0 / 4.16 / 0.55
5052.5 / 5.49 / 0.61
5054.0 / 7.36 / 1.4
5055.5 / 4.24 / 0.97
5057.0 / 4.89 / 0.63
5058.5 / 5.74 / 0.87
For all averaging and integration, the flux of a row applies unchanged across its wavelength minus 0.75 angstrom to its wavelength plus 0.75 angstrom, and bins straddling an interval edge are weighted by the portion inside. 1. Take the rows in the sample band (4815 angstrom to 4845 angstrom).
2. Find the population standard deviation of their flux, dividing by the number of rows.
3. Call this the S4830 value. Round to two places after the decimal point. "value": 0.39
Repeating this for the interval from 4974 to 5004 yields 0.60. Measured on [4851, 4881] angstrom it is 0.97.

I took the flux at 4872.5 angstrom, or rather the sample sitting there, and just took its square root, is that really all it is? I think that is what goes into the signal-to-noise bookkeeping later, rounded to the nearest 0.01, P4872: 2.32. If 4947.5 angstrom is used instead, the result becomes 2.55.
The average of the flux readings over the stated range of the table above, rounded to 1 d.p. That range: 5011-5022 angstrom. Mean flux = 4.6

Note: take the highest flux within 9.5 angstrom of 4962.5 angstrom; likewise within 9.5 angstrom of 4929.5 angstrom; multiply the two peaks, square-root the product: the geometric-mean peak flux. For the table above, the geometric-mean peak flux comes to 7.5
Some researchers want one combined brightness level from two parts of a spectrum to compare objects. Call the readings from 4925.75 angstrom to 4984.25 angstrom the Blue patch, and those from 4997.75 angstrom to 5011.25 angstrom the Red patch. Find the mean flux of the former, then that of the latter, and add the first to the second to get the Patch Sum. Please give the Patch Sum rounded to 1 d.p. 10.0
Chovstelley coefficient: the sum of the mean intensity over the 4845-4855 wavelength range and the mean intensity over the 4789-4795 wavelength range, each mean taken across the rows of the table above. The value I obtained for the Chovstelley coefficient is 10.3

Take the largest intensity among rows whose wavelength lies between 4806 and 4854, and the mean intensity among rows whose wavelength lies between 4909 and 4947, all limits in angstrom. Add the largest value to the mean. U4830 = 11.4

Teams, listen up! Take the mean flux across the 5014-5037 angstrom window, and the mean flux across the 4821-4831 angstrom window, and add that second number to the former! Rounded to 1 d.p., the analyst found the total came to 10.3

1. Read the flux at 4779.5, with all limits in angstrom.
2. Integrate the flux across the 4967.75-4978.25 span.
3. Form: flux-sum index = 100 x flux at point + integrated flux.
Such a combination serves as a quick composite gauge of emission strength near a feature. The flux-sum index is 572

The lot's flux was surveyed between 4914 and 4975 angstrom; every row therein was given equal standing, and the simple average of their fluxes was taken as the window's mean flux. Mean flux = 5.26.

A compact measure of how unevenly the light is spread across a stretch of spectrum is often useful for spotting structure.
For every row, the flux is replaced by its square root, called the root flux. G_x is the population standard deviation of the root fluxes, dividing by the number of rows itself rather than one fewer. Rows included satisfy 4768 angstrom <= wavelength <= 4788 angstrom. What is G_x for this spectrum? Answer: 0.120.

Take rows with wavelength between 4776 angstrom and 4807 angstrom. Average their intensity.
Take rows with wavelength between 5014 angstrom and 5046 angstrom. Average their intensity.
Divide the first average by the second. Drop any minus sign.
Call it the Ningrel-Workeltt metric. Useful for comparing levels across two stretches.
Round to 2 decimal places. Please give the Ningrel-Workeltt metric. 1.07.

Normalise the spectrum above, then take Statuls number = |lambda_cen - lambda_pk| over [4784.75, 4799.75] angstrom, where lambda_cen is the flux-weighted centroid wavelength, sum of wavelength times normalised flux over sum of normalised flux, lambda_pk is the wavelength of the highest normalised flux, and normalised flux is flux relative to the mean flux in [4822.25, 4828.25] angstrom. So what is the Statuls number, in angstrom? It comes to 5.1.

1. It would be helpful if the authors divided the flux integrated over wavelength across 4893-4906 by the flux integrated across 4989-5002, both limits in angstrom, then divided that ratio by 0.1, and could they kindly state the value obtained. 12.7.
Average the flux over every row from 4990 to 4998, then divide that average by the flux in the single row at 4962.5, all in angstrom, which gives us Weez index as 1.08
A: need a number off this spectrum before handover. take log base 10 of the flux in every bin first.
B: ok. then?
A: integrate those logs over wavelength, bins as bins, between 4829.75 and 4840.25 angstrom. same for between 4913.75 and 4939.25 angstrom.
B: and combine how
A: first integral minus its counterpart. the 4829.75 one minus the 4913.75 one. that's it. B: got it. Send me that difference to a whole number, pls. -11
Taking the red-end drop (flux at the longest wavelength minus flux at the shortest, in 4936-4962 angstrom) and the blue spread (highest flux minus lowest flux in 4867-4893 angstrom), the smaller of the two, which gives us -1.9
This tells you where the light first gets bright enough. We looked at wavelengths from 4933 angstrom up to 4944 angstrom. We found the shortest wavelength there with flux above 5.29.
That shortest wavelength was 4934.0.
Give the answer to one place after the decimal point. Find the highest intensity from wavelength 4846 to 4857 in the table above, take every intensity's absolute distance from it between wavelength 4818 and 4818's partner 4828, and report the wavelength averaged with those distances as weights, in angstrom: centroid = 4824.9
